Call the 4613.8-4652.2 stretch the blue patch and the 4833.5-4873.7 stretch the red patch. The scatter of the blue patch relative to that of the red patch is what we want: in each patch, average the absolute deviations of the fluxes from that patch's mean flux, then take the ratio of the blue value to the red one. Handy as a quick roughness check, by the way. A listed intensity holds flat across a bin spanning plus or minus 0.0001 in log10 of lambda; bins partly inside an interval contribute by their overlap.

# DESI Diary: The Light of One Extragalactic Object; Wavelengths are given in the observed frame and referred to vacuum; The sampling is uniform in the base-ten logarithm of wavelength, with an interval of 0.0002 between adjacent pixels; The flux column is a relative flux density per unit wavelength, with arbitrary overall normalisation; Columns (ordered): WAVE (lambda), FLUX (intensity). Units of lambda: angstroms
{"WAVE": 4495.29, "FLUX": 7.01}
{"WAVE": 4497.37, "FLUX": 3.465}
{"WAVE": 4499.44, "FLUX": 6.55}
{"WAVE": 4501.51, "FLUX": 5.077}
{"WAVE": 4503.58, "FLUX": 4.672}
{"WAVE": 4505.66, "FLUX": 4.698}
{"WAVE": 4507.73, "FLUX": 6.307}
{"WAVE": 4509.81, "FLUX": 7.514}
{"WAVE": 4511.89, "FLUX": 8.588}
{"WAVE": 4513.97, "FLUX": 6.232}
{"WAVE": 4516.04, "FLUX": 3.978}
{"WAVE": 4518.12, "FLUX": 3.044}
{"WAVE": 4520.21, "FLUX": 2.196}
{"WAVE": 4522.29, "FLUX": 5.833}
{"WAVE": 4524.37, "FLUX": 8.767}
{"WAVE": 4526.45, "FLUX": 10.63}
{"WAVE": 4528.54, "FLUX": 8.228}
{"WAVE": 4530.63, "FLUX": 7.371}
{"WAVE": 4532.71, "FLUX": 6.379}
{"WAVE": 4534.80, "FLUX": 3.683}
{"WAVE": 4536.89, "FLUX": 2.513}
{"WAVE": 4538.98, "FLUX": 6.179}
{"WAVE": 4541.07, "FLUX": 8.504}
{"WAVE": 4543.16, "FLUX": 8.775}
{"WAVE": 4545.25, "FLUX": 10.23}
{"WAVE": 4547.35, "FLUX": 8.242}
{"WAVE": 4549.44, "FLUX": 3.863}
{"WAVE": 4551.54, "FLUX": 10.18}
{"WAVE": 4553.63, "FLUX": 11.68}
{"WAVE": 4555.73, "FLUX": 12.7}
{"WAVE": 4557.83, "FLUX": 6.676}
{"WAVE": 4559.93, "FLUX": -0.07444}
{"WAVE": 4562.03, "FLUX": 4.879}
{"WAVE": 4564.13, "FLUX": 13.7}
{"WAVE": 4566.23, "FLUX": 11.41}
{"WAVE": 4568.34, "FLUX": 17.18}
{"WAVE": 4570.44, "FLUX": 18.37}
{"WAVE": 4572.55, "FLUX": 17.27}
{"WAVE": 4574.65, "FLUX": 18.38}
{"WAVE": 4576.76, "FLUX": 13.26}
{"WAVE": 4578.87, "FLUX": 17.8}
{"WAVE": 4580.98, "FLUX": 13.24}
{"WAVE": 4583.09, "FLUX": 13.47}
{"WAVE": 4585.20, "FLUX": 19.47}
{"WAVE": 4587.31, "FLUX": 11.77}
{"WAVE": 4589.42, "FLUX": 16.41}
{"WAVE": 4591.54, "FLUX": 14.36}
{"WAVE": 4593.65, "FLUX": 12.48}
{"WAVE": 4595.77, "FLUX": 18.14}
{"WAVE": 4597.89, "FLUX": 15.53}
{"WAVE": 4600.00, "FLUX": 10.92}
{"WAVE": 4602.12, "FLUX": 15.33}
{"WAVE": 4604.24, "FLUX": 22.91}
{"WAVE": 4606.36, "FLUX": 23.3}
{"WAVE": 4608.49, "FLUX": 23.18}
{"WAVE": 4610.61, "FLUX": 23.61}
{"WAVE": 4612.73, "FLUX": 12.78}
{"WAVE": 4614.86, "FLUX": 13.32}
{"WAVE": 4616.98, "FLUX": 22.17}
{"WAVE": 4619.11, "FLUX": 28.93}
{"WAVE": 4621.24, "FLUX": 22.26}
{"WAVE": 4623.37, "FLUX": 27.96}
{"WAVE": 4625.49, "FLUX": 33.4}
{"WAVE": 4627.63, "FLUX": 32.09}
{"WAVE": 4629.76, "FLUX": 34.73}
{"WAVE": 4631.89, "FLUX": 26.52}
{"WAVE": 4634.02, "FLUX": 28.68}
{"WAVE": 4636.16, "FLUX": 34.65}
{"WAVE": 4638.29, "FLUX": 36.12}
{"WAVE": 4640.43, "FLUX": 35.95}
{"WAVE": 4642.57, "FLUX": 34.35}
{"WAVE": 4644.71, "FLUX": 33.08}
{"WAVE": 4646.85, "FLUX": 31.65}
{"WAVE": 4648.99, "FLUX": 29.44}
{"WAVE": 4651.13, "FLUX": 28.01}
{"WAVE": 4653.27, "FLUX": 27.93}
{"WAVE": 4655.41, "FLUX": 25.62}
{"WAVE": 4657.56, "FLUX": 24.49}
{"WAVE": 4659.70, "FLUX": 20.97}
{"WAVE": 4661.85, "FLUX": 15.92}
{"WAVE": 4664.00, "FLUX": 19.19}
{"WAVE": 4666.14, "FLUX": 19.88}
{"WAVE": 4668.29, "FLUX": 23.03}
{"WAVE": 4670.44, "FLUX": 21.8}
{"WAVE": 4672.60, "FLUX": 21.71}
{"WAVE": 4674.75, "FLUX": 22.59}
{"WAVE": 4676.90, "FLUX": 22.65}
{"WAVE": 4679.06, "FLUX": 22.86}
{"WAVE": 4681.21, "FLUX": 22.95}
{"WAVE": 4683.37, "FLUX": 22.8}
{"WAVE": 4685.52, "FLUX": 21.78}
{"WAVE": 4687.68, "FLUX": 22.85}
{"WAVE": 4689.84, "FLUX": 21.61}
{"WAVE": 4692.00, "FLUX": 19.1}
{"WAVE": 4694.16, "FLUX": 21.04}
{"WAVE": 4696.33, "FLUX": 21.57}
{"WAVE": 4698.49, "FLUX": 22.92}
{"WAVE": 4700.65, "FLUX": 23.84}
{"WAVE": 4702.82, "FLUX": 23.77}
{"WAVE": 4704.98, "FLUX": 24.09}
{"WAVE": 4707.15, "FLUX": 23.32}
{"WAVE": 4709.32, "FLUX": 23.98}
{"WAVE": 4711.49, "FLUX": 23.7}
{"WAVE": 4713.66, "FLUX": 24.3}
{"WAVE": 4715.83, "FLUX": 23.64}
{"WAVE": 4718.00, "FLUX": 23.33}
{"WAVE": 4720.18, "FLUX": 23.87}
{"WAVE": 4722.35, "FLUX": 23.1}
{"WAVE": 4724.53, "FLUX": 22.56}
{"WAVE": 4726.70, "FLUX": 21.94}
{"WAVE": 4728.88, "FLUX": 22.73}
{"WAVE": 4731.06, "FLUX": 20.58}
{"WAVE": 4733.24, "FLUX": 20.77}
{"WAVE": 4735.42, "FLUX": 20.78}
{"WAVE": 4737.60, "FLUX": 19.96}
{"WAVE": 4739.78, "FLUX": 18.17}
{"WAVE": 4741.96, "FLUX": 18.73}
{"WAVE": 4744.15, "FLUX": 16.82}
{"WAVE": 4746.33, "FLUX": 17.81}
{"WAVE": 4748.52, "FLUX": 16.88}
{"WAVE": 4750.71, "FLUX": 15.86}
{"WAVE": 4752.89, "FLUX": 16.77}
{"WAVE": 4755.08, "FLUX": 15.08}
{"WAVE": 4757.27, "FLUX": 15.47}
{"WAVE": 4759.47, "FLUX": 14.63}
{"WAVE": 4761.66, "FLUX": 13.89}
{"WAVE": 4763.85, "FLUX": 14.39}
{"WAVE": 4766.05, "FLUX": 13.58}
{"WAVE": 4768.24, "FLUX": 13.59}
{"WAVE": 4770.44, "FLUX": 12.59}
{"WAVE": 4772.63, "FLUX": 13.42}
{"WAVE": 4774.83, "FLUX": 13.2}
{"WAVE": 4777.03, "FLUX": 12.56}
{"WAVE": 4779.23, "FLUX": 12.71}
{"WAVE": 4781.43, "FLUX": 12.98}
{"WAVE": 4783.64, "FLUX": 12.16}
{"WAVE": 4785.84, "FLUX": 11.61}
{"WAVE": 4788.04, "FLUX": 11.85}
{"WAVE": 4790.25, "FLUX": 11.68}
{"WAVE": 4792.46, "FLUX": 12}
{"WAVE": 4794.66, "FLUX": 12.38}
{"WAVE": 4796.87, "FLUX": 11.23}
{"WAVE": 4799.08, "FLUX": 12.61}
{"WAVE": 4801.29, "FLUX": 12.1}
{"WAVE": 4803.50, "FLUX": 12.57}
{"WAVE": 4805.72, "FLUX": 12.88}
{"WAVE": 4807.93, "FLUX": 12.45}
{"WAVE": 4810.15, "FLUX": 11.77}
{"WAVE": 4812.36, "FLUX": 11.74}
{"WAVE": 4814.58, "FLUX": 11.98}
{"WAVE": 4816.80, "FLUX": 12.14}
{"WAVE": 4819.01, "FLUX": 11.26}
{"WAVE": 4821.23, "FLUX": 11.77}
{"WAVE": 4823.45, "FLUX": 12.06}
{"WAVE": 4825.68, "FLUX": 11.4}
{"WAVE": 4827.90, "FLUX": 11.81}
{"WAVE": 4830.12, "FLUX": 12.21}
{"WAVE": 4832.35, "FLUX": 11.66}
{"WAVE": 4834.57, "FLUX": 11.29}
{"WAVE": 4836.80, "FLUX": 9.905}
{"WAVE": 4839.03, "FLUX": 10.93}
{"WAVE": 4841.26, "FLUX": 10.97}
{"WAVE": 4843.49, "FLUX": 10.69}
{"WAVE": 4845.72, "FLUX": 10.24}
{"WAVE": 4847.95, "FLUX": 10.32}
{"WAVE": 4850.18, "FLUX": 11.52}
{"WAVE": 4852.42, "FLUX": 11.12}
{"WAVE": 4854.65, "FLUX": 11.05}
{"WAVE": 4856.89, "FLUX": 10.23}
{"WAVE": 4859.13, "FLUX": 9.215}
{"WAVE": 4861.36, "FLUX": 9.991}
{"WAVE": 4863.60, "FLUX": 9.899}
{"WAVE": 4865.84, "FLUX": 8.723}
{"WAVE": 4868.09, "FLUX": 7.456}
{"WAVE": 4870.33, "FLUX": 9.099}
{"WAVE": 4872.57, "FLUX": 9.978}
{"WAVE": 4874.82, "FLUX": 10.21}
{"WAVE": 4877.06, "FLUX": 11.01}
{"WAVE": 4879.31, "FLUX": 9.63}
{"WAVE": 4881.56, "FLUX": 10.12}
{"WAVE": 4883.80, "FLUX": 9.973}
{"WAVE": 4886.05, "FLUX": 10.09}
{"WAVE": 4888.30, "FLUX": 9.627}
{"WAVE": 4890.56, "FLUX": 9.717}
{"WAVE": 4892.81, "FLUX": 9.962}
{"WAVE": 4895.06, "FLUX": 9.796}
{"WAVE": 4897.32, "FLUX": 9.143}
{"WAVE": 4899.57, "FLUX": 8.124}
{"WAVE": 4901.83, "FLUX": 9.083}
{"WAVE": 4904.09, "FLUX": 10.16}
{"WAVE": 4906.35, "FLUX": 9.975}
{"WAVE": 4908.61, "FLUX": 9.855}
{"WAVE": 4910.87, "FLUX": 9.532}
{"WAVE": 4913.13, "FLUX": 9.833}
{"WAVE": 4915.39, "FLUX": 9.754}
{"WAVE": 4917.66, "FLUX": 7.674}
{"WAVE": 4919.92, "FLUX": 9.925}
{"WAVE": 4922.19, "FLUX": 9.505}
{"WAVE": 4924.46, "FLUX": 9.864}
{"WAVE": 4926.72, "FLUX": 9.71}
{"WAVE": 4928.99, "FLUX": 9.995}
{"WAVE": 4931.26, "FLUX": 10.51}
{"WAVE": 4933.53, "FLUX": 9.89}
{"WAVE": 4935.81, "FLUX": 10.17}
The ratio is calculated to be 6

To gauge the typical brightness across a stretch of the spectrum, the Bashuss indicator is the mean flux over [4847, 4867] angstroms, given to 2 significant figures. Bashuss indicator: 10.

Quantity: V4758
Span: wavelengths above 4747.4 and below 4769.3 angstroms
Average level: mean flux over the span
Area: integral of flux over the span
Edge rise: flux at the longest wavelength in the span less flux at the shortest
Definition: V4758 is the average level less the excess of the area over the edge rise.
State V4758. -317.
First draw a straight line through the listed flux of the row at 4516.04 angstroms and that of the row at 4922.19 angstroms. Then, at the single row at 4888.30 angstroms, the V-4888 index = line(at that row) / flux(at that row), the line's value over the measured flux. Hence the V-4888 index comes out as 0.9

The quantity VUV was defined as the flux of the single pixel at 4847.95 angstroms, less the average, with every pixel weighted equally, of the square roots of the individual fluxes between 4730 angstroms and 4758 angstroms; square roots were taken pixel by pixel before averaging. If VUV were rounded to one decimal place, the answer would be 6.1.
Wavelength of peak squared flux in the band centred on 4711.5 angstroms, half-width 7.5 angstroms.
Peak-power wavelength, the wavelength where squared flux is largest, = 4713.66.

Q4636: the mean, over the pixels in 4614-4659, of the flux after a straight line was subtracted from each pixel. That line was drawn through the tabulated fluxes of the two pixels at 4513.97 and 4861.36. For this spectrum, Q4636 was 22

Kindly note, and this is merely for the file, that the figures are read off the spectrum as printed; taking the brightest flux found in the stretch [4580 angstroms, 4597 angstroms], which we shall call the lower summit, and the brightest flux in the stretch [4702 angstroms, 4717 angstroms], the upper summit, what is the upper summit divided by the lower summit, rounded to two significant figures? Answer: 1.2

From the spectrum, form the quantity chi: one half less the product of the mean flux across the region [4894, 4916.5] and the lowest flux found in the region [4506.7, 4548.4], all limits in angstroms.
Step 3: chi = -20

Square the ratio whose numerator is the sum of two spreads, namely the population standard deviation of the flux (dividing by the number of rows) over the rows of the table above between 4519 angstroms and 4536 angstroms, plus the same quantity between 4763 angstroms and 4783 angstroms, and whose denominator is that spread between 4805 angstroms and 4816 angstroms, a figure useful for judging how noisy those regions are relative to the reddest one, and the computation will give 51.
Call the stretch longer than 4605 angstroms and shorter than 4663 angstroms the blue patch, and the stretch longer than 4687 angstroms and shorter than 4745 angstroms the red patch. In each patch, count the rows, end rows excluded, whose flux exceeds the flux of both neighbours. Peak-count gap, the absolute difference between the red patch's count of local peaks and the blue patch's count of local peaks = 3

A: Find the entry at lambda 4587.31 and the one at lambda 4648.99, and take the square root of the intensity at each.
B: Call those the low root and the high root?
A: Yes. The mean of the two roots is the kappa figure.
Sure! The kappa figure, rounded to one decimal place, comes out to 4.4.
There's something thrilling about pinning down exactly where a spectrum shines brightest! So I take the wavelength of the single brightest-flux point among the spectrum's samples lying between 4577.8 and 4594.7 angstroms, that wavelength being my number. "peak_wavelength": 4585.20 angstroms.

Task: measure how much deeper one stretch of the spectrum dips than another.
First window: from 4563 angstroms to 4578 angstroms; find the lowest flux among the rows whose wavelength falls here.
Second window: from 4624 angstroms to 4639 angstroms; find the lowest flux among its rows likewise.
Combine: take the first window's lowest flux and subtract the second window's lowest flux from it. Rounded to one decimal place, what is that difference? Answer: -15.1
